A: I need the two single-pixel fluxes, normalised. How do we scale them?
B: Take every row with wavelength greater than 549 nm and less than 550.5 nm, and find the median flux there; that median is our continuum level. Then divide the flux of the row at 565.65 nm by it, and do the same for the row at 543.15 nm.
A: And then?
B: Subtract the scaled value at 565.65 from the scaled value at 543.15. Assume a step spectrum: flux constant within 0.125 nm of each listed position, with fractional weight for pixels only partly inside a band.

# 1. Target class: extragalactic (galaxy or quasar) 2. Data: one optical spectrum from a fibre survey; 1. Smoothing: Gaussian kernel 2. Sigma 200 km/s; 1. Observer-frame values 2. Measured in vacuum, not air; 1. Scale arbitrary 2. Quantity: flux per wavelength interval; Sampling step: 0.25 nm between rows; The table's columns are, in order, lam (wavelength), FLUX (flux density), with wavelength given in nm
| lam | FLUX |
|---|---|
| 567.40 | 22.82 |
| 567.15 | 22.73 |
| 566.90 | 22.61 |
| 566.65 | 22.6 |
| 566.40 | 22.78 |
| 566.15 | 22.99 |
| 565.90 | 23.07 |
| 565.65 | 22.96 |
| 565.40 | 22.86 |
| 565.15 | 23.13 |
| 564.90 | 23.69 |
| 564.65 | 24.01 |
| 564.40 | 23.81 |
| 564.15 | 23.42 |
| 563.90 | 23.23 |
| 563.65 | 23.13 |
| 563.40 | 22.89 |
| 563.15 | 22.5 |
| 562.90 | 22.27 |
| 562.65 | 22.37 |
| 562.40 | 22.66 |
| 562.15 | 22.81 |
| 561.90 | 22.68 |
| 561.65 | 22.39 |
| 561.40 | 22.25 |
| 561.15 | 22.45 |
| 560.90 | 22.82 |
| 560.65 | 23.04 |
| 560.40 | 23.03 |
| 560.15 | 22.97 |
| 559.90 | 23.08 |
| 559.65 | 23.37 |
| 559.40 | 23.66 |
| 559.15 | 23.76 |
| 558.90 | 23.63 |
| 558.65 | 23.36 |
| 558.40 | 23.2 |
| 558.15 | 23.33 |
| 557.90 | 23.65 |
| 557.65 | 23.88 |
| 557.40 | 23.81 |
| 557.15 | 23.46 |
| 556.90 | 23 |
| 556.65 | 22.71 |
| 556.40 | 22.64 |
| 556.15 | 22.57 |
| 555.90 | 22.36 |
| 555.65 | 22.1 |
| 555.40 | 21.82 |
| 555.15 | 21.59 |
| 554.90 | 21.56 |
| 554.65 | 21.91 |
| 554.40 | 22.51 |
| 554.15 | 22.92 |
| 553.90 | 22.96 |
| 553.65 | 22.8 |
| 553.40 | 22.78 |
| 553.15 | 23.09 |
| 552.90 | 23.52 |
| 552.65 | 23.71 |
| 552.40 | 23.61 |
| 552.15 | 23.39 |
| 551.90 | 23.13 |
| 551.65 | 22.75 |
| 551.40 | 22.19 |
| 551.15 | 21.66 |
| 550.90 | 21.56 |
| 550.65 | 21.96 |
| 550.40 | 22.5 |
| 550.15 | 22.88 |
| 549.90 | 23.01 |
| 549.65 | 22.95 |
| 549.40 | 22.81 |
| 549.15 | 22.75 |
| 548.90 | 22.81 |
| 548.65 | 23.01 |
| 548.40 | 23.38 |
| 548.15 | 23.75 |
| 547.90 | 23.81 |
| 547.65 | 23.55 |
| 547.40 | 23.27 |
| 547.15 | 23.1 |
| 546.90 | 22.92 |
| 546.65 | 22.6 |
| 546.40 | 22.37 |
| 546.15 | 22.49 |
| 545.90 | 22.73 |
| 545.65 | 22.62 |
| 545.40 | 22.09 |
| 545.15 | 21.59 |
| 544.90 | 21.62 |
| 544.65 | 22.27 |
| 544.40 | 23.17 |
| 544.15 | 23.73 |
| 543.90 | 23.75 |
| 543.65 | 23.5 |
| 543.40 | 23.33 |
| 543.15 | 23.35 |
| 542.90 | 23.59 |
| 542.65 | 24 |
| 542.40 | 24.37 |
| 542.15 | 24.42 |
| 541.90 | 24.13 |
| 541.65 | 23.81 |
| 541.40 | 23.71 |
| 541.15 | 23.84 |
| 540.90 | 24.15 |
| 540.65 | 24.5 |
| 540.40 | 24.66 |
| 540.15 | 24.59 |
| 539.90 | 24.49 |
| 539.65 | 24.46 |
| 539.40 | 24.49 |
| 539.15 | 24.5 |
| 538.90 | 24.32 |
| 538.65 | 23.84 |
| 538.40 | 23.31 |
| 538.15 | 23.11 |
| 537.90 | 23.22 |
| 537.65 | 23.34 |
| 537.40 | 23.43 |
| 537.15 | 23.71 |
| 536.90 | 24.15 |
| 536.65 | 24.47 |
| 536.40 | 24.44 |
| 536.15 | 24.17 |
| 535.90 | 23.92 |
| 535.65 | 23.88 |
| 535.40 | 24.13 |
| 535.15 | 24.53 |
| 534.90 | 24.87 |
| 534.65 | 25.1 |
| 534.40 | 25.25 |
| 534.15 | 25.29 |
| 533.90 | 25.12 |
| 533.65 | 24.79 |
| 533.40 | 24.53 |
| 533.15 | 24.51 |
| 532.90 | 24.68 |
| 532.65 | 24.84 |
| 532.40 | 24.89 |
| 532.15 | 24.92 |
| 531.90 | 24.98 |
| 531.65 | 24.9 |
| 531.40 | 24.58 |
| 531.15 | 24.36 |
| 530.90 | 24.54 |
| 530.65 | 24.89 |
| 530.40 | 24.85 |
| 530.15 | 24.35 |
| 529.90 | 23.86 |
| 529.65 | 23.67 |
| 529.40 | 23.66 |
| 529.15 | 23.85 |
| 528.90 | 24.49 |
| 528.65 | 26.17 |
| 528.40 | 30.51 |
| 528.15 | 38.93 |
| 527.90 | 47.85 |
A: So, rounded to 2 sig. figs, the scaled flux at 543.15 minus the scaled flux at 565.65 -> 0.017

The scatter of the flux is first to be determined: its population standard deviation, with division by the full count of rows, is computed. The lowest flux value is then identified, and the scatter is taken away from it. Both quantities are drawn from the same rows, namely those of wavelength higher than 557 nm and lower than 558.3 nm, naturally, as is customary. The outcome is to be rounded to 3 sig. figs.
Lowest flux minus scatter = 23.1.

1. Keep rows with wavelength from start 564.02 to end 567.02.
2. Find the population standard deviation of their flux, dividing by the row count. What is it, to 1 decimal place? 0.4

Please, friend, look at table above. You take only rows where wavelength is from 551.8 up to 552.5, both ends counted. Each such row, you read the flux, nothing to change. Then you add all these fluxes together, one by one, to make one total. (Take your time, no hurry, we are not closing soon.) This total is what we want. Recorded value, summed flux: 70.1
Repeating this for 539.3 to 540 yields 73.4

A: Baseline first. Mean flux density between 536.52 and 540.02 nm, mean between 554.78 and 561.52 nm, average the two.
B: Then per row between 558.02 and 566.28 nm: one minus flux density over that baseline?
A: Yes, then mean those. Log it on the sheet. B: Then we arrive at 0.016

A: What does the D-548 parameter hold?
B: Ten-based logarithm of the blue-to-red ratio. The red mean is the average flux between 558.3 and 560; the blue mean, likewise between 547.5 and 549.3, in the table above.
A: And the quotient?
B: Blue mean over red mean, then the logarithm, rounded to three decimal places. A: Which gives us -0.003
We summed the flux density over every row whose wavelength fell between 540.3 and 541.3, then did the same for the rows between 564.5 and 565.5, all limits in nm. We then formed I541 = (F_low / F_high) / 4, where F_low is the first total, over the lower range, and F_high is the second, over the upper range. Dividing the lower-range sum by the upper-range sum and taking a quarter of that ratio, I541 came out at 0.259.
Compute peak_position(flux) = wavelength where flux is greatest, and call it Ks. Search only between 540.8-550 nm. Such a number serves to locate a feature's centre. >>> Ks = 542.15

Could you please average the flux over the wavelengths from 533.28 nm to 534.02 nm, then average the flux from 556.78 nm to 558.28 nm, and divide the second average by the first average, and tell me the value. 0.948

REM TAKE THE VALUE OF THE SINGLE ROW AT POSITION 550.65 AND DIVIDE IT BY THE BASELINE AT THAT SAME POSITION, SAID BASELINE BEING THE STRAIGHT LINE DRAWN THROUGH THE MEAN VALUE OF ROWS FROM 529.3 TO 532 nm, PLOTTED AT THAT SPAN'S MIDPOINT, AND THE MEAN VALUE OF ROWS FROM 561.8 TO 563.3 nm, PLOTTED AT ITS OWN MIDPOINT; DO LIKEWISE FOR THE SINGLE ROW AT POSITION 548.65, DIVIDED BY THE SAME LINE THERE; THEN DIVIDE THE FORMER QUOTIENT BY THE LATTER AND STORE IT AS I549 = 0.96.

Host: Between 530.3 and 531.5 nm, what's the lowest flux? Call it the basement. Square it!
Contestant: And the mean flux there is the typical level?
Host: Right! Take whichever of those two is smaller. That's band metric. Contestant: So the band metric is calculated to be 24.6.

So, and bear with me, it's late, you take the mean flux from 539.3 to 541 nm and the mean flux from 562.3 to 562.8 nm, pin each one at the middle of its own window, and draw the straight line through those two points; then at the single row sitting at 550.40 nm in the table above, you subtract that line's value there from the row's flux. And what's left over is -1.1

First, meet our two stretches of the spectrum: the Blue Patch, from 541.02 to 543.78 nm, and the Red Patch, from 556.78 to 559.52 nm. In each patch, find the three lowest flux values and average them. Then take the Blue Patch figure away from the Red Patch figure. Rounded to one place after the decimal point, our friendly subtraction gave -0.2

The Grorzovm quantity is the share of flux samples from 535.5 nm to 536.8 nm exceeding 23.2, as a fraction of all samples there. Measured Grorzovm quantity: 1.0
